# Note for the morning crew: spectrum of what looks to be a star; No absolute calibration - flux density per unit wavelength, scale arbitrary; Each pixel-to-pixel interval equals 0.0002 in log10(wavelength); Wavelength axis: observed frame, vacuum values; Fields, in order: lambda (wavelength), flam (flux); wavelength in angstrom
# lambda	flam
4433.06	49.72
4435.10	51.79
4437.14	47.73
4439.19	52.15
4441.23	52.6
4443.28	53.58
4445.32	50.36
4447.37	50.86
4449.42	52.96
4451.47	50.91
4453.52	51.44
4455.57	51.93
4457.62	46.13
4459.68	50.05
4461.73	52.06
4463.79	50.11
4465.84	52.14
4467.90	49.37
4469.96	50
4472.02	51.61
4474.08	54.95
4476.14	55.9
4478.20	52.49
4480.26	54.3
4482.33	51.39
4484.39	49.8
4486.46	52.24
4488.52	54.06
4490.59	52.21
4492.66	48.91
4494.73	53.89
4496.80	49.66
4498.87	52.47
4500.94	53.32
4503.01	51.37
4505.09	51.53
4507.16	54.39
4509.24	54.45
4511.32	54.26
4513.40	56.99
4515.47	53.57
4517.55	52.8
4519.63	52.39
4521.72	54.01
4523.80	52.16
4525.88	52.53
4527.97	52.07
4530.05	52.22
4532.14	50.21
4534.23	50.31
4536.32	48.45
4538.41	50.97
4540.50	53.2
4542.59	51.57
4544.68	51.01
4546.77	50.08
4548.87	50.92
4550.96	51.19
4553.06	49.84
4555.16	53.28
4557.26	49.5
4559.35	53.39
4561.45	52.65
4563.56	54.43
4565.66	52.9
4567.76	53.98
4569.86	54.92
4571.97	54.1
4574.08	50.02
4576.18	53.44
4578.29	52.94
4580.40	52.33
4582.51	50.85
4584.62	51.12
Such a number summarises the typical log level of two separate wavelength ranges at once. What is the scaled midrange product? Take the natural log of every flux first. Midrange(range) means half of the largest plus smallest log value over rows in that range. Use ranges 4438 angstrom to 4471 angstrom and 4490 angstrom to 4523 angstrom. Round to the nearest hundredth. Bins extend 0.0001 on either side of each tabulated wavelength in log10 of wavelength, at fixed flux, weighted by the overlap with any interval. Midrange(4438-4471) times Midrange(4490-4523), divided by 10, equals 1.55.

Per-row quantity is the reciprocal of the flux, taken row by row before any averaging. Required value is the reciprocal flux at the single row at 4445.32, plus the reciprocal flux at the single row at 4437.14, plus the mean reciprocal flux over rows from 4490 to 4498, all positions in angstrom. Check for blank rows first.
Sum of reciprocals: 0.0604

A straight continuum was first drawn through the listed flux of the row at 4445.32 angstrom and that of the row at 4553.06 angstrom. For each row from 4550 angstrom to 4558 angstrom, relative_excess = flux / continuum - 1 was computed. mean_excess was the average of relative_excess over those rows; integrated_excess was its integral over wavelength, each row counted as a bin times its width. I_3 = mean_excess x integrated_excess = 0.004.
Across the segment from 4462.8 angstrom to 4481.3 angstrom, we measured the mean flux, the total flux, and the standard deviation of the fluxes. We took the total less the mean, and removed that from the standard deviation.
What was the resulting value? -416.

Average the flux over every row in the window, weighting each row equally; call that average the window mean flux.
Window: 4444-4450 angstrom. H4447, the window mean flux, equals 51.4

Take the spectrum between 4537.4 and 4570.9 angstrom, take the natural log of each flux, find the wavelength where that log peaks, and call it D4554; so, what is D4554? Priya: 4569.86 angstrom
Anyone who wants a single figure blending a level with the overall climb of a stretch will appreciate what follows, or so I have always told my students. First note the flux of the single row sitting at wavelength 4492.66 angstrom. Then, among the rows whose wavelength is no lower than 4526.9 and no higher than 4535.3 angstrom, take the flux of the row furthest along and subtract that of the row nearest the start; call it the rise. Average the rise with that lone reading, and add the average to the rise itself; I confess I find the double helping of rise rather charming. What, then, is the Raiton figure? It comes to 21.8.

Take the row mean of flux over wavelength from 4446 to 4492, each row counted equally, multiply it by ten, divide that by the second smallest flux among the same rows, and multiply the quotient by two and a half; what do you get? 26.2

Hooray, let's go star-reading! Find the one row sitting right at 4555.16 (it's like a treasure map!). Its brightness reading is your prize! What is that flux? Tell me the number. 53.28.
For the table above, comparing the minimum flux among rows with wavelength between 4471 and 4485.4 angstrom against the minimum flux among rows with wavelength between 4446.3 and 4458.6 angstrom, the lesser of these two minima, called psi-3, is 46.1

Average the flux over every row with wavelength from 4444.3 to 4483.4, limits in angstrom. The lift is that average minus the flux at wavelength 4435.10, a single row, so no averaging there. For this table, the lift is -0.3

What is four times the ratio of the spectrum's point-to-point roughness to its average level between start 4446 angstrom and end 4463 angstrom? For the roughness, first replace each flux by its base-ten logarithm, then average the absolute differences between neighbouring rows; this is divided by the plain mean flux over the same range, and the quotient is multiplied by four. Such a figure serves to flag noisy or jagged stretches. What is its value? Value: 0.0017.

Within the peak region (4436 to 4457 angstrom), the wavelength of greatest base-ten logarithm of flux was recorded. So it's 4443.28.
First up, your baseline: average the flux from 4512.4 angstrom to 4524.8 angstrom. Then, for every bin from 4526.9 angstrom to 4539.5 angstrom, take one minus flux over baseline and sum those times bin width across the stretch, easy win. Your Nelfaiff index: 0.69 angstrom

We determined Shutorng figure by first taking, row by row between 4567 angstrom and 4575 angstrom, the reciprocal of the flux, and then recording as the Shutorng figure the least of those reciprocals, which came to 0.0182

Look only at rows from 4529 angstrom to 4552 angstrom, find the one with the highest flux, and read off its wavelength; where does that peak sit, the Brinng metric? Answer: 4540.50 angstrom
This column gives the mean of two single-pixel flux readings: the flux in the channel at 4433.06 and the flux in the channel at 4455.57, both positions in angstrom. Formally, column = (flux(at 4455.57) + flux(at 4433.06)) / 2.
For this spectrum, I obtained 50.8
